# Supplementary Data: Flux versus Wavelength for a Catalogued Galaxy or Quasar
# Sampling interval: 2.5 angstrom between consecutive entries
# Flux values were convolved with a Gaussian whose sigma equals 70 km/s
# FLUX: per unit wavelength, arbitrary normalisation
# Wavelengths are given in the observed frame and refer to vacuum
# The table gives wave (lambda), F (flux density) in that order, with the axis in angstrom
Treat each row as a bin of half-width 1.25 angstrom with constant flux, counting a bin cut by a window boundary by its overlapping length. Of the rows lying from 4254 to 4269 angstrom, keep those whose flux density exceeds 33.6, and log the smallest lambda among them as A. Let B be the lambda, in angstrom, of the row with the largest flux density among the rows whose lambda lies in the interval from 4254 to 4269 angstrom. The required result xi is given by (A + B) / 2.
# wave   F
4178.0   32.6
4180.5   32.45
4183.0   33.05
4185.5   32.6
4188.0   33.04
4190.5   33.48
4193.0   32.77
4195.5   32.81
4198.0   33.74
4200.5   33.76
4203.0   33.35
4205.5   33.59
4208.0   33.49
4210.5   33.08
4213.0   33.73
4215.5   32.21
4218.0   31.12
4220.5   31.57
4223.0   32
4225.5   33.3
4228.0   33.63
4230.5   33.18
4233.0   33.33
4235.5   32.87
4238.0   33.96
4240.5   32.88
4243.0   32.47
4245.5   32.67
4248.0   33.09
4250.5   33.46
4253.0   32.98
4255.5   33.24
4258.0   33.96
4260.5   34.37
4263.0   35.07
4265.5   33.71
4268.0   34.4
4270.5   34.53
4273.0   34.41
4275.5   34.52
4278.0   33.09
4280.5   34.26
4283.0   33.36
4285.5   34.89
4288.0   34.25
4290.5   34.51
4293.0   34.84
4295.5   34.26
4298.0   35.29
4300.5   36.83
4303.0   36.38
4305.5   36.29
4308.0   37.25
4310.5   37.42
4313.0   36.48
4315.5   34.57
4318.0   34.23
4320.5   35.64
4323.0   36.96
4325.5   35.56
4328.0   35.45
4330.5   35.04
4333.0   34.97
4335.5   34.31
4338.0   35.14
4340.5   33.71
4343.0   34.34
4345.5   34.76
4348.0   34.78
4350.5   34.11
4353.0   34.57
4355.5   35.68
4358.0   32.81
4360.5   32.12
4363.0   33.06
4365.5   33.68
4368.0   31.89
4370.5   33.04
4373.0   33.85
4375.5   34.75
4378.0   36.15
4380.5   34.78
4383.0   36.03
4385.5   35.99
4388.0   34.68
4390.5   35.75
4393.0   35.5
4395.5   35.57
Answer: 4260.5 angstrom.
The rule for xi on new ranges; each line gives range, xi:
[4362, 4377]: 4370.5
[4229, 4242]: 4238.0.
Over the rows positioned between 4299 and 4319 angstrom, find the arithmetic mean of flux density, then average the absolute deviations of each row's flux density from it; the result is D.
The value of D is 0.9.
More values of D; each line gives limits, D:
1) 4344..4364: 1.0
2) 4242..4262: 0.5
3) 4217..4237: 0.8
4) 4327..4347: 0.4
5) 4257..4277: 0.3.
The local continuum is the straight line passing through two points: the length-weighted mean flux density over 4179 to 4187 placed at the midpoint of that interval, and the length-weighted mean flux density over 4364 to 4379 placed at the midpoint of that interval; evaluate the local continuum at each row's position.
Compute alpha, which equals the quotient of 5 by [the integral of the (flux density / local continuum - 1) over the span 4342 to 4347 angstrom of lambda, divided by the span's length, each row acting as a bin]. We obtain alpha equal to 189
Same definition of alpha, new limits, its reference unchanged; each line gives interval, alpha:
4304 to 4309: 51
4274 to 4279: 277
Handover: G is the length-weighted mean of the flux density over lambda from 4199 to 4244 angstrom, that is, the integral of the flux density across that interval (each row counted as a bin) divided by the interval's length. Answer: 33.0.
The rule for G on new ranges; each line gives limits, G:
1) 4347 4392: 34.3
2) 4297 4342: 35.6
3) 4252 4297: 34.2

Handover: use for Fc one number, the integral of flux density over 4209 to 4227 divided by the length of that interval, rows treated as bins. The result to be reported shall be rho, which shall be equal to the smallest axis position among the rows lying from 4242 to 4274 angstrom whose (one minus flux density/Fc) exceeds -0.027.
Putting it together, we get 4243.0 angstrom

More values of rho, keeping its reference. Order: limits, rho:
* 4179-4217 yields 4180.5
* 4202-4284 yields 4210.5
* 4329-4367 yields 4358.0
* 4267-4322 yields 4278.0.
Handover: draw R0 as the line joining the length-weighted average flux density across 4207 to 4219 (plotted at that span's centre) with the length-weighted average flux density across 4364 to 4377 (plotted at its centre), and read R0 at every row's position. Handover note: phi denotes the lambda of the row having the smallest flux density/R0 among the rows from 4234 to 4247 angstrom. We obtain 4243.0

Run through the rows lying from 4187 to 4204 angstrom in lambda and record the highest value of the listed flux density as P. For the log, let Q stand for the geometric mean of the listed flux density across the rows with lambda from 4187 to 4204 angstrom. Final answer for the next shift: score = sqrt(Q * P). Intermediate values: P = 33.76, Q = 33.3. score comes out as 33.5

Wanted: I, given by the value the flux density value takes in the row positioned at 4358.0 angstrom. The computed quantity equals 32.81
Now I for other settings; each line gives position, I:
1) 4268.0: 34.4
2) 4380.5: 34.78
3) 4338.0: 35.14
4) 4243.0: 32.47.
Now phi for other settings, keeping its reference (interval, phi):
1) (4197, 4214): 4210.5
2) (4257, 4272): 4265.5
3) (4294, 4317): 4295.5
